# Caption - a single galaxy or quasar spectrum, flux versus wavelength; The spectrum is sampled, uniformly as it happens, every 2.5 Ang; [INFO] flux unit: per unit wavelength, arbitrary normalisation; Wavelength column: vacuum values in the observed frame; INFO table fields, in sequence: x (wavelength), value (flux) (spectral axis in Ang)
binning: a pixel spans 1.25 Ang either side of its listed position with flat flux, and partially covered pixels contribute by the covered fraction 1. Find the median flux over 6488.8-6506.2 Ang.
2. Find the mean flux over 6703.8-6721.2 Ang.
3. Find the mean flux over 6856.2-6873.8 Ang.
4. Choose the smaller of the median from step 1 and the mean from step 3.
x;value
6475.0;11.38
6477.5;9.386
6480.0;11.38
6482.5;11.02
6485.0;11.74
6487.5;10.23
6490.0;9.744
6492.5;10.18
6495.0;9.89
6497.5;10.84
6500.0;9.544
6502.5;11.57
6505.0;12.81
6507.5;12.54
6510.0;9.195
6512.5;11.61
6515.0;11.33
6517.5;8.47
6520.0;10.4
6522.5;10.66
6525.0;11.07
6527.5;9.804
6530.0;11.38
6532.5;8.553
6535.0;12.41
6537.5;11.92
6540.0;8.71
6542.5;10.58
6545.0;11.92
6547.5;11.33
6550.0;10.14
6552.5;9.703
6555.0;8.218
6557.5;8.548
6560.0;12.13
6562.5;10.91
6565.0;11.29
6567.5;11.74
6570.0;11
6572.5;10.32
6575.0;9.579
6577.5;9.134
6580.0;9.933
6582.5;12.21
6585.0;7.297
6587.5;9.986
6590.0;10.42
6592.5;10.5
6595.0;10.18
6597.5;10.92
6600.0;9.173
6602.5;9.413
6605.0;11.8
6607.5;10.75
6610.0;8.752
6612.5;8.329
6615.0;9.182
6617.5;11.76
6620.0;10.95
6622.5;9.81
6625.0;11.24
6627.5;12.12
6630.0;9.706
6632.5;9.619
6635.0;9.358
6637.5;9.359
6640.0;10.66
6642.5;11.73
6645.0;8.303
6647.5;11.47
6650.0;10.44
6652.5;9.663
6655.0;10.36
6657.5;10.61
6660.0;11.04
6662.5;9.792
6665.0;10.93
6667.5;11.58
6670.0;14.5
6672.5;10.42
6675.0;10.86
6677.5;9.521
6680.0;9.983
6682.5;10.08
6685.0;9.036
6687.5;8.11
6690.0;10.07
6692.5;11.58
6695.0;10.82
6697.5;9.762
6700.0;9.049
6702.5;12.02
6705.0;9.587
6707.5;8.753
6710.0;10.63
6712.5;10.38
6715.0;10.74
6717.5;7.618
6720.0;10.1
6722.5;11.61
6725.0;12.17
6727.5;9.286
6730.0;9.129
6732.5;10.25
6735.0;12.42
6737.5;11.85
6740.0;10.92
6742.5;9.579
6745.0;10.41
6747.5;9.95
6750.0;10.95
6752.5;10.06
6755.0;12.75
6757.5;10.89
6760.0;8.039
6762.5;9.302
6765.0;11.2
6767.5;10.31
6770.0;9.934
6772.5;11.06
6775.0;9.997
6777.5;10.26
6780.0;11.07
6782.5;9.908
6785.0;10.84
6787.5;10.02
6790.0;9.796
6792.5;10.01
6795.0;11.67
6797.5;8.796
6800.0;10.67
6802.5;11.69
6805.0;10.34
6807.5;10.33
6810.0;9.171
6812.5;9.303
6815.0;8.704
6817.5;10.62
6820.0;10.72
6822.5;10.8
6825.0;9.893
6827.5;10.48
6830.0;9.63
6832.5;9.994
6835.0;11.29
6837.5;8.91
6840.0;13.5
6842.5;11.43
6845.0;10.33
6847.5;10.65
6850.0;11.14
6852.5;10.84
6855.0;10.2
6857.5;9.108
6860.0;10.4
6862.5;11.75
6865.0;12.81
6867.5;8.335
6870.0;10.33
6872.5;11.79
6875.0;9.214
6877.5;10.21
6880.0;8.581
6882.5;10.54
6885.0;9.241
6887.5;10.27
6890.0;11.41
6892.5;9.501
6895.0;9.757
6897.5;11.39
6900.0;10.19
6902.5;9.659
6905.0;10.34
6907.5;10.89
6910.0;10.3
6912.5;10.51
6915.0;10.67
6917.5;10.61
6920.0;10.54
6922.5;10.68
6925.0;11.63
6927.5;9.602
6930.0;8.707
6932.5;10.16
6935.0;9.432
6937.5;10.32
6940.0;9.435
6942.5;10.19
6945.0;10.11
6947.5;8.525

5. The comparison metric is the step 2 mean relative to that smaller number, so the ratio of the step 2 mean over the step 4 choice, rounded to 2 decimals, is 0.95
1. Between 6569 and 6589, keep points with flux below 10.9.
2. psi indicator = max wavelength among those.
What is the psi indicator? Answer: 6587.5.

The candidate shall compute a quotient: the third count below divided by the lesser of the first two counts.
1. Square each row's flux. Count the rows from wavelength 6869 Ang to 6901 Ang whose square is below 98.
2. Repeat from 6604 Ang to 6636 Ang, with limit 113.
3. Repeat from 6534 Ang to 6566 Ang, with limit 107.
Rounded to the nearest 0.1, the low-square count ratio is 1.0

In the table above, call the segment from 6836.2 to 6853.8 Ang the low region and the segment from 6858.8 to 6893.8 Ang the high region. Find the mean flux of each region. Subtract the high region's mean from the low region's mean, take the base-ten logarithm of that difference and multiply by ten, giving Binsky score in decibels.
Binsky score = -1.8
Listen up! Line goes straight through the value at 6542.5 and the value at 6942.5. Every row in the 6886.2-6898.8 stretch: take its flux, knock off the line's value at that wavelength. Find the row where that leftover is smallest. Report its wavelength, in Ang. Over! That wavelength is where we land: 6892.5 Ang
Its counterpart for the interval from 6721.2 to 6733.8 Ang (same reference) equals 6730.0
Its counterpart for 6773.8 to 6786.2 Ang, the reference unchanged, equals 6782.5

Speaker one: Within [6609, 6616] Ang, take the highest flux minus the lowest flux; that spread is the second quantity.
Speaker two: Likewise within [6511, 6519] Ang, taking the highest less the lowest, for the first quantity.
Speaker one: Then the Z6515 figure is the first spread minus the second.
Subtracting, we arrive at 2.3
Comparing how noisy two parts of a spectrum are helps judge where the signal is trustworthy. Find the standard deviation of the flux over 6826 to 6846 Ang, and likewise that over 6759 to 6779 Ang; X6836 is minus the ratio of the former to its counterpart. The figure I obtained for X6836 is -1.4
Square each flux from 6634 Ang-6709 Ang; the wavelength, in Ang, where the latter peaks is 6670.0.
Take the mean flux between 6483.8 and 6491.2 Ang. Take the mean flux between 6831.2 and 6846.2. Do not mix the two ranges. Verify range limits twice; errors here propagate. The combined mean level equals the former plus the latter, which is 21.5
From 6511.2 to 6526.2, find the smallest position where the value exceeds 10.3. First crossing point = 6512.5 Ang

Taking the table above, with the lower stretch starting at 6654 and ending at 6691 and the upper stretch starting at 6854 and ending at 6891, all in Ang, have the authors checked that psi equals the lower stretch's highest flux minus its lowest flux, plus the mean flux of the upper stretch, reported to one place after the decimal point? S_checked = 16.7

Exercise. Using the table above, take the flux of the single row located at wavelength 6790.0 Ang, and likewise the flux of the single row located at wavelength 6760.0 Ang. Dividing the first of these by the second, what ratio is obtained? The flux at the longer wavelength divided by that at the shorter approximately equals 1.22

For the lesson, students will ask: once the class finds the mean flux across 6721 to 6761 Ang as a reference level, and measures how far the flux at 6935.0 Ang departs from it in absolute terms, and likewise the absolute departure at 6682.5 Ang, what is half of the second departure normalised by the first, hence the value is 0.2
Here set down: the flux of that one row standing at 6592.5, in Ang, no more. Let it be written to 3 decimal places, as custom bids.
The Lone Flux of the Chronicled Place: 10.500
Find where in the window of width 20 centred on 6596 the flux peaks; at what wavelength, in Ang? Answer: 6605.0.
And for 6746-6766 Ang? 6755.0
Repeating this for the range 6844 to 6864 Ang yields 6862.5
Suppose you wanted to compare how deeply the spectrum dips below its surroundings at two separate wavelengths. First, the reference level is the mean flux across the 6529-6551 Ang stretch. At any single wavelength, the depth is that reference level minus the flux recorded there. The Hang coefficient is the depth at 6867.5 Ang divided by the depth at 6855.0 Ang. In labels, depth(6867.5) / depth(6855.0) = 4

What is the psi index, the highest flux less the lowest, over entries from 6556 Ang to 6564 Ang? 3.6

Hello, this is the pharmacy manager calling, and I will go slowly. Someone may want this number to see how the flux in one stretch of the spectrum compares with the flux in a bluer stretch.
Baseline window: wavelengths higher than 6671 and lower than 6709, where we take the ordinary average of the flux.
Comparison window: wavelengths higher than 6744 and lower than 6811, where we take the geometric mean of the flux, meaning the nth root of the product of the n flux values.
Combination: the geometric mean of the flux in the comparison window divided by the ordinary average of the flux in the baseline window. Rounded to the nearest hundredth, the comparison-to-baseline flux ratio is 1.03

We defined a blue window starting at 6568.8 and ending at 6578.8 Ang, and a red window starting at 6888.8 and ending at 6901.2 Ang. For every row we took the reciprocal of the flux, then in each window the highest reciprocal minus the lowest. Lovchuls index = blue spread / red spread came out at 1.05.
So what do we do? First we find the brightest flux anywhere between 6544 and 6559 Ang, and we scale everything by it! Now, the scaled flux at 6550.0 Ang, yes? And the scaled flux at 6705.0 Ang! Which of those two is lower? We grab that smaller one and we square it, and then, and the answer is 0.65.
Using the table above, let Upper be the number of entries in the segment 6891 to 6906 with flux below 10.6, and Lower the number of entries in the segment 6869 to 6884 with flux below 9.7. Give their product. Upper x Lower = 10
